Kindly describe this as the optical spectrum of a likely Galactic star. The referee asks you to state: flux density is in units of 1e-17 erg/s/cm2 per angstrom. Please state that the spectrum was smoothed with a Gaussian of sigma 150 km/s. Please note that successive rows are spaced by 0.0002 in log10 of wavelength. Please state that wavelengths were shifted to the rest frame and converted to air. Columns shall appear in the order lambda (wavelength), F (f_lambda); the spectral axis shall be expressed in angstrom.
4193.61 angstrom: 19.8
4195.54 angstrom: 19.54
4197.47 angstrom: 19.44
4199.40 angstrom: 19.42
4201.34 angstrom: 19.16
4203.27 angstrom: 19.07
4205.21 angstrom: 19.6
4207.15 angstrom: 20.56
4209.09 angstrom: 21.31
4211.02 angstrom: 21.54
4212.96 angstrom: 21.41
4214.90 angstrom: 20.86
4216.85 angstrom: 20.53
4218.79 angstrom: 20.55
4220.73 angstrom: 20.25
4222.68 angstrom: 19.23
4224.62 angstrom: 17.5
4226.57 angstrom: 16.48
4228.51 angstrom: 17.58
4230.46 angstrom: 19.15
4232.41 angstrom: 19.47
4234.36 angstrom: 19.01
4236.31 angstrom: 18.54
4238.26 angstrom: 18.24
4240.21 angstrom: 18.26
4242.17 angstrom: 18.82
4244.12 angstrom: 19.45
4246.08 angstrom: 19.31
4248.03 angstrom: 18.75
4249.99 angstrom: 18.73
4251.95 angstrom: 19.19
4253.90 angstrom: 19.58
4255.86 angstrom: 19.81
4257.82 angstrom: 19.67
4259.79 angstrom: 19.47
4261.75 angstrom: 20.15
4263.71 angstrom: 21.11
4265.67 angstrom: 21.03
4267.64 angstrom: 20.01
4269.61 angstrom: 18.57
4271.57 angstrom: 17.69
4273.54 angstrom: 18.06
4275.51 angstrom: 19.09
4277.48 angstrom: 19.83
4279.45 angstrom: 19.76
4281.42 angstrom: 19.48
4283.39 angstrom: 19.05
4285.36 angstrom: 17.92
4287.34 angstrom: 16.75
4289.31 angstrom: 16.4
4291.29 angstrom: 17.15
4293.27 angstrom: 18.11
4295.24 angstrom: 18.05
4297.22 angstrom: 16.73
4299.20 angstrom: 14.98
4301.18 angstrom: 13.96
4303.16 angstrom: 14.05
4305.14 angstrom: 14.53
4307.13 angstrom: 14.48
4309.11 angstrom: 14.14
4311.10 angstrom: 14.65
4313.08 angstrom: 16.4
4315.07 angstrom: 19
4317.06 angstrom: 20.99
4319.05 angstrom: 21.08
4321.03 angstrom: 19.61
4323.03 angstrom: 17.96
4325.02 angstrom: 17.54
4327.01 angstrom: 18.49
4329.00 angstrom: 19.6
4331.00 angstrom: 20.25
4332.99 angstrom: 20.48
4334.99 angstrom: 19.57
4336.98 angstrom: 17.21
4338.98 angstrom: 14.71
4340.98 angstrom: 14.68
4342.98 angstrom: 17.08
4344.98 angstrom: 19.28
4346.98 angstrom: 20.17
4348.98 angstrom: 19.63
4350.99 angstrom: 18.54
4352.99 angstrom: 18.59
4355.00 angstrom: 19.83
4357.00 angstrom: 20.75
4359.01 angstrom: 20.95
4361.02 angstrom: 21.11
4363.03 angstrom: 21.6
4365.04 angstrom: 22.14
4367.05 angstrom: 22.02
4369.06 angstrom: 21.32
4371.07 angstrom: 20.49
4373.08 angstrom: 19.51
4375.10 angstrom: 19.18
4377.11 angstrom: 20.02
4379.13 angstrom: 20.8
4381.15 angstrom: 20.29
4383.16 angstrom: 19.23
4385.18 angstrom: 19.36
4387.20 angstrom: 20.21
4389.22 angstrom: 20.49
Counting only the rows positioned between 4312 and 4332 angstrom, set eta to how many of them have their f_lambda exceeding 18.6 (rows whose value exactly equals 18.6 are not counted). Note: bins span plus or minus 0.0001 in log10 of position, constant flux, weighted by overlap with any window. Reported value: 6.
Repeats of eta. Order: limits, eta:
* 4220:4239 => 5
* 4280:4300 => 2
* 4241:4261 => 10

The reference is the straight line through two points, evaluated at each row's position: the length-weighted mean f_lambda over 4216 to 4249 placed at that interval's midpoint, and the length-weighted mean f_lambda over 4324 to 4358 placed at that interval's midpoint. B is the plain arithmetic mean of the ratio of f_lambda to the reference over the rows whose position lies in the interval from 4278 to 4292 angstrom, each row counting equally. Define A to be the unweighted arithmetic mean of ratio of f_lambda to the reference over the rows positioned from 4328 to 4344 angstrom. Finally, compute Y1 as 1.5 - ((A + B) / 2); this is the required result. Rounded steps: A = 0.96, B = 0.96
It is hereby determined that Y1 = 0.536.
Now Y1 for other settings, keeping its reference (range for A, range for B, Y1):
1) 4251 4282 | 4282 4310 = 0.549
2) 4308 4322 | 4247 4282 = 0.502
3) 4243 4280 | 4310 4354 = 0.489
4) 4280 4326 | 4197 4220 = 0.508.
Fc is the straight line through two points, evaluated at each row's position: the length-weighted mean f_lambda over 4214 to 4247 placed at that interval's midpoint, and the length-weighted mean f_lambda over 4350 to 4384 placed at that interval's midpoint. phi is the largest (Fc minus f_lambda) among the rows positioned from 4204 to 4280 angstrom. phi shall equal 2.5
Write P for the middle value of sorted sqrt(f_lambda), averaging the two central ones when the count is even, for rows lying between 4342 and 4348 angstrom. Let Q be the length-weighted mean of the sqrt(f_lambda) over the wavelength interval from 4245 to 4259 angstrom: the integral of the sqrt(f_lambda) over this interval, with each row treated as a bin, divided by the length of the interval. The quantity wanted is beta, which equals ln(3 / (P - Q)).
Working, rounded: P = 4.39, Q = 4.391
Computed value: 10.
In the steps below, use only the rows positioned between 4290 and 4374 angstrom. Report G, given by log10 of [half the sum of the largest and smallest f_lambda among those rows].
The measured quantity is 1.26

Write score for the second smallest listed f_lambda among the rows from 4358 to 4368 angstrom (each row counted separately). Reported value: 21.11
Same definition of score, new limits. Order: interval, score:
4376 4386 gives 19.36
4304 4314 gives 14.48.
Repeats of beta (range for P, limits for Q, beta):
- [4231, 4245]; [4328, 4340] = 5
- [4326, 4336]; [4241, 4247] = 4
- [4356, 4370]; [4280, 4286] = 2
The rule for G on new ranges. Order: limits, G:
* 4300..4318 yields 1.24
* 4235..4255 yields 1.28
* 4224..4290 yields 1.27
